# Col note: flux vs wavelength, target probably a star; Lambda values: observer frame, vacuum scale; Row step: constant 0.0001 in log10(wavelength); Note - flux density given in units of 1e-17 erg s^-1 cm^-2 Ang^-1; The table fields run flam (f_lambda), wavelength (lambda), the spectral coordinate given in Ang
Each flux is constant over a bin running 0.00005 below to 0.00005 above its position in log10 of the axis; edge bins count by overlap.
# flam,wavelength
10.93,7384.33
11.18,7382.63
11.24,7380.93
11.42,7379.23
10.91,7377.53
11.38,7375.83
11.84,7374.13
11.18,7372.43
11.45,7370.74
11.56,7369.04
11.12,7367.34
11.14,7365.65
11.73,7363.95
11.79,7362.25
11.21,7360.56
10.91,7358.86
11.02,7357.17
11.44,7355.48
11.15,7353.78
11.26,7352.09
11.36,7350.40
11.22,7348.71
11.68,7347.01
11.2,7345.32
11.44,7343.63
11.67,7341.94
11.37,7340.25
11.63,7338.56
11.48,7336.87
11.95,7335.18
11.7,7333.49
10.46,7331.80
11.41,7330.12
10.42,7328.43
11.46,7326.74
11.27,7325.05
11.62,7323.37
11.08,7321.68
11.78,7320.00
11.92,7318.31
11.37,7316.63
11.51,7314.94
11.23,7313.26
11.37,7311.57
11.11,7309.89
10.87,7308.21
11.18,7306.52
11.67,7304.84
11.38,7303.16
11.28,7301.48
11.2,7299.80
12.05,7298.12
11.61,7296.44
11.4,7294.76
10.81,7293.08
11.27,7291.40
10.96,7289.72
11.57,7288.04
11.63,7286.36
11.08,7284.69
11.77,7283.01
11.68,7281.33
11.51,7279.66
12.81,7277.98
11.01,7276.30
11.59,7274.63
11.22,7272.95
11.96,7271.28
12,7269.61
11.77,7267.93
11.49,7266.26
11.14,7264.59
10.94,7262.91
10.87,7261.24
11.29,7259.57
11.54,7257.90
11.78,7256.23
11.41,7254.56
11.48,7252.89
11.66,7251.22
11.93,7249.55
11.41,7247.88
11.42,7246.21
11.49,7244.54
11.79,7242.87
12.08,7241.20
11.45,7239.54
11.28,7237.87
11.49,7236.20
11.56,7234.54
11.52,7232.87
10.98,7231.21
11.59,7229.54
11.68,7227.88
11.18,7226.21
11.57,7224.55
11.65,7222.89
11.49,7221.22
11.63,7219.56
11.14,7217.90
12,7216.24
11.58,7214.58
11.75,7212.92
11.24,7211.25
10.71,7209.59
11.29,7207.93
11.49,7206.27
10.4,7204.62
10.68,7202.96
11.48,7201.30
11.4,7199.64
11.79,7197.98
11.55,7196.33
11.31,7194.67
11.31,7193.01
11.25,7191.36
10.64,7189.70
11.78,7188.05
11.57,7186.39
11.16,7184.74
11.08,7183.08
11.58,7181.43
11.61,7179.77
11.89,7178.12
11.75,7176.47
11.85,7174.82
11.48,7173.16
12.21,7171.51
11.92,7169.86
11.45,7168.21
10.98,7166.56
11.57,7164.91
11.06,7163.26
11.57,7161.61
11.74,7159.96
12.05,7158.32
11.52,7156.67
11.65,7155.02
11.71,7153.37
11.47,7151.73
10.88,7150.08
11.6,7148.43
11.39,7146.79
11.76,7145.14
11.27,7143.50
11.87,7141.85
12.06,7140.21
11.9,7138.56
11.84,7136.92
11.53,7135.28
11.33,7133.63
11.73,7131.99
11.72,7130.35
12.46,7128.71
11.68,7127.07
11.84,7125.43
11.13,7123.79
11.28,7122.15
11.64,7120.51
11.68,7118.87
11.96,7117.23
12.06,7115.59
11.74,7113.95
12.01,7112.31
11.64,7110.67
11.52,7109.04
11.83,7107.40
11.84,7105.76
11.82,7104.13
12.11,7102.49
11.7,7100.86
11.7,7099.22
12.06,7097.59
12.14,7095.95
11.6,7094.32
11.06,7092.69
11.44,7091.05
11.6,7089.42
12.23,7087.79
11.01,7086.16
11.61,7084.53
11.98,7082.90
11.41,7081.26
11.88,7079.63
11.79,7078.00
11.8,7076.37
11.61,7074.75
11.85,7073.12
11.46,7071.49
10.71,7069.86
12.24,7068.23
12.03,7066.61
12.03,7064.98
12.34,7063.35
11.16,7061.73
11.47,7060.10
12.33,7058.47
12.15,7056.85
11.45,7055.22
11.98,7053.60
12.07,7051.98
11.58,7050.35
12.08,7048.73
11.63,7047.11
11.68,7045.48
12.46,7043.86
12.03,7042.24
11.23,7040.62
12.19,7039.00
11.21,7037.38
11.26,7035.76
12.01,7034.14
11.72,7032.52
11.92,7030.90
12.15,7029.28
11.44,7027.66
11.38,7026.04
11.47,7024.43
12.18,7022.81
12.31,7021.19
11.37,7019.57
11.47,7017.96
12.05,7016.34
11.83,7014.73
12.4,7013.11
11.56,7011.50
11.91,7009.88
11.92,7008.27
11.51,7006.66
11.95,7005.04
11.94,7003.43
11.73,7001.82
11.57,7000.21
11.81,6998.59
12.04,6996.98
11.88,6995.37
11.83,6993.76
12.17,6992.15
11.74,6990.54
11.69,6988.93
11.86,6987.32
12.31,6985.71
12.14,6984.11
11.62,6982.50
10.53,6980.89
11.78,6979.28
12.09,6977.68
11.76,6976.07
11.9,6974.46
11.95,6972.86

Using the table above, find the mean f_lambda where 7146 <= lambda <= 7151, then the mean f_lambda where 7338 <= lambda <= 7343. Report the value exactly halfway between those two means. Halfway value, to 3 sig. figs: 11.4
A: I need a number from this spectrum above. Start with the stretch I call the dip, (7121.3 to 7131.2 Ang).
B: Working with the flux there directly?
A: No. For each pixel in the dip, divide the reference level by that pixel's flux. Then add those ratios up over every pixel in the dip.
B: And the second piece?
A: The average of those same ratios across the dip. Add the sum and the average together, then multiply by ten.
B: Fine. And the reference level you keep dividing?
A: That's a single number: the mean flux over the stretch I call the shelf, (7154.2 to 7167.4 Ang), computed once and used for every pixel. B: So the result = 69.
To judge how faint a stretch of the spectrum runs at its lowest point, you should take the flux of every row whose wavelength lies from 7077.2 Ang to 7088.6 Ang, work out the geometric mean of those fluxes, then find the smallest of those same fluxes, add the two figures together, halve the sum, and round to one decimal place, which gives 11.4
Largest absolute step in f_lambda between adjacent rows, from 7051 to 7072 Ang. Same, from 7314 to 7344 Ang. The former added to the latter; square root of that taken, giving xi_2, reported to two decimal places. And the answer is 1.66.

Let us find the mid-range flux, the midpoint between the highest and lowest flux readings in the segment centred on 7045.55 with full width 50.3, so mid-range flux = 11.6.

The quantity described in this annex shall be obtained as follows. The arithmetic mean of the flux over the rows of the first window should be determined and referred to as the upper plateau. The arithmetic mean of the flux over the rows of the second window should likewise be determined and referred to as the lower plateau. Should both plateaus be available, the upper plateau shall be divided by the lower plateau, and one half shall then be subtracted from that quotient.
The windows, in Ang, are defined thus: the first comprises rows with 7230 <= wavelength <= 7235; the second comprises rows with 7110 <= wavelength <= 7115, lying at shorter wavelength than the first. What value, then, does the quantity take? 0.46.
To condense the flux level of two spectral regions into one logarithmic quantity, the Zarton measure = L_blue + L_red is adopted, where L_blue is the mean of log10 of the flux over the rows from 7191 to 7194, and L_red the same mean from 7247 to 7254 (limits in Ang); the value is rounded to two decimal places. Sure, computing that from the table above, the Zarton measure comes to 2.12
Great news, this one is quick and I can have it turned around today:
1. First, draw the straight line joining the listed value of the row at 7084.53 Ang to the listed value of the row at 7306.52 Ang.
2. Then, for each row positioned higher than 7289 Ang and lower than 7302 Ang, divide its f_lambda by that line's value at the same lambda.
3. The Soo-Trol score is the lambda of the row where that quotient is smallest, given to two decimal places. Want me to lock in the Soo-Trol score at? 7293.08 Ang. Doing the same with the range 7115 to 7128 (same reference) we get 7123.79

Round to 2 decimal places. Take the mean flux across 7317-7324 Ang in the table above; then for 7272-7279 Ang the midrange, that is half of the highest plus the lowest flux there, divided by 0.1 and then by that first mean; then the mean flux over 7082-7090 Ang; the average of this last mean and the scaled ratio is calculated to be 10.98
